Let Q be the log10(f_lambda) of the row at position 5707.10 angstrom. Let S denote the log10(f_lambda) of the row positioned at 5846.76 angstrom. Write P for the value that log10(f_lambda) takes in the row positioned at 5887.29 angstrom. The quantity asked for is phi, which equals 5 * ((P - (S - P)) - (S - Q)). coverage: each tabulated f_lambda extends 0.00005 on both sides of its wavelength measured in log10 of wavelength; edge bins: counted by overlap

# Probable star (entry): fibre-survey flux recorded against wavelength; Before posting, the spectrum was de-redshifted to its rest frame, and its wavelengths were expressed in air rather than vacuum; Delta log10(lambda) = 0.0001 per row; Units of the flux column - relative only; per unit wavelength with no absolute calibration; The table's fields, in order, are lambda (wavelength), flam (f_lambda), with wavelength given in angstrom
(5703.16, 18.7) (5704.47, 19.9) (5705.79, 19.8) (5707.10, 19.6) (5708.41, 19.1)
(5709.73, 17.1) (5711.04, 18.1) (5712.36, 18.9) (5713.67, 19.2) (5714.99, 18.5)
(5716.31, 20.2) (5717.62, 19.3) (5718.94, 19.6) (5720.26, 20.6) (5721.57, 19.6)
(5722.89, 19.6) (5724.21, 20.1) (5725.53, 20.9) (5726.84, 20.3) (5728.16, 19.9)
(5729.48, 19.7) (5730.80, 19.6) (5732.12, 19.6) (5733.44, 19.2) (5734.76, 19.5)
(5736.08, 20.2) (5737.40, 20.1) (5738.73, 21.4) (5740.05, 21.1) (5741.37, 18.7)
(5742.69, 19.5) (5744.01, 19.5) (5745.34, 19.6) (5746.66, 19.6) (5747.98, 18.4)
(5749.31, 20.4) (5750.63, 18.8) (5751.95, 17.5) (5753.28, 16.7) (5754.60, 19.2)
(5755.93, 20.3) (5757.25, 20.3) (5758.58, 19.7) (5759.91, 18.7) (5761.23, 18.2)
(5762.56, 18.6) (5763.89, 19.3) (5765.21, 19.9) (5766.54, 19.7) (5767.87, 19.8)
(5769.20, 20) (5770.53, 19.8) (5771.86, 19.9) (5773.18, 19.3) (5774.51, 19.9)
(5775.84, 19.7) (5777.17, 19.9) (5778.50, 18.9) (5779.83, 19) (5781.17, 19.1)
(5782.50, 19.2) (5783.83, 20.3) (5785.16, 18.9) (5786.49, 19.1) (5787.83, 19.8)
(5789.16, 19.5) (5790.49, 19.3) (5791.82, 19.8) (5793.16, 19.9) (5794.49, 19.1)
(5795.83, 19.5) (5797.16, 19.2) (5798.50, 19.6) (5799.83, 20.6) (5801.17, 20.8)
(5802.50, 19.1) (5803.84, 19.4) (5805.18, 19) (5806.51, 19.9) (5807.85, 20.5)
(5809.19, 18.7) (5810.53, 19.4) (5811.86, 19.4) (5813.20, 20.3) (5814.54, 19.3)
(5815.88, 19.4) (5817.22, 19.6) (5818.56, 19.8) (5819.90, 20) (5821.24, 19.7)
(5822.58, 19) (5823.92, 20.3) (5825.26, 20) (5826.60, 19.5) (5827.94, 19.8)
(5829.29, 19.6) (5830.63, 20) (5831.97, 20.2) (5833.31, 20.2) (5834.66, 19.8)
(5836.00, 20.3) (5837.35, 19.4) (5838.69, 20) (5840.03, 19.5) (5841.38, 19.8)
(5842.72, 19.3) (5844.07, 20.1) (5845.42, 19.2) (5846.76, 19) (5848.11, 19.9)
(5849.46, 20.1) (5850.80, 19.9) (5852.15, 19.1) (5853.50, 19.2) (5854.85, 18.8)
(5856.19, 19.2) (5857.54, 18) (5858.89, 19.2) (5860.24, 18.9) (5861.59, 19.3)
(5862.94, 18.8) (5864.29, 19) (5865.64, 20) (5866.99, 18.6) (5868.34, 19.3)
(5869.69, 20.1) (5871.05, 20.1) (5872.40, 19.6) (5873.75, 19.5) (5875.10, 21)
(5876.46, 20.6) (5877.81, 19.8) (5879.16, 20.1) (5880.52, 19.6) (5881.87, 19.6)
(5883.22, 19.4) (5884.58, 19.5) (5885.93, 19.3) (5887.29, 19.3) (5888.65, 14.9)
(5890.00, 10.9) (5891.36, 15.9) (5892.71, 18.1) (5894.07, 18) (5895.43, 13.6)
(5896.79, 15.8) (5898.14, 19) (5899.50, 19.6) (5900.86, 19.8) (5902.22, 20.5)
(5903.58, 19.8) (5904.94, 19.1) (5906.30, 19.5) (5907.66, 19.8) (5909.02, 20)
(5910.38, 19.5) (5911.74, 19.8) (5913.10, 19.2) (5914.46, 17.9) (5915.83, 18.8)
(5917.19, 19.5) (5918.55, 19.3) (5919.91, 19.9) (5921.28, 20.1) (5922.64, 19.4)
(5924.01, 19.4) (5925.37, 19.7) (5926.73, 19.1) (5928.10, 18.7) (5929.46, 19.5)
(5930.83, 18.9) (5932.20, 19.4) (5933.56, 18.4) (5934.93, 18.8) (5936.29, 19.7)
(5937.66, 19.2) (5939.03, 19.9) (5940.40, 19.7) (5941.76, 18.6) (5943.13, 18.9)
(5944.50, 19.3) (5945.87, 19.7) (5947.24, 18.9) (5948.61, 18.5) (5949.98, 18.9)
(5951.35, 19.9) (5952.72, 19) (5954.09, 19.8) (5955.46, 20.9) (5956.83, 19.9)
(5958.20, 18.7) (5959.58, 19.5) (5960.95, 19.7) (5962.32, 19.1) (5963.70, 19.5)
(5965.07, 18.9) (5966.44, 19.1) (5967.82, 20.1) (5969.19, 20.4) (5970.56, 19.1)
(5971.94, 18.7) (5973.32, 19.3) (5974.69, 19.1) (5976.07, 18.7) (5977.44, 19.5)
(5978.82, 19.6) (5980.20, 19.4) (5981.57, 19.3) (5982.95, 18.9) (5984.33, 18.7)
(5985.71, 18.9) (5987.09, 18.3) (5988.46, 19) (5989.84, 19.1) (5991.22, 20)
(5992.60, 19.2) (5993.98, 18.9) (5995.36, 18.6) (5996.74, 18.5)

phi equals 6.53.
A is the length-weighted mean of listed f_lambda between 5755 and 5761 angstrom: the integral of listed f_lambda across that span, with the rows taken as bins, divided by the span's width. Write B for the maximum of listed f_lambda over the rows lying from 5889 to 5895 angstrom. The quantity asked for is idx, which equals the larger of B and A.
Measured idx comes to 19.6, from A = 19.6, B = 18.1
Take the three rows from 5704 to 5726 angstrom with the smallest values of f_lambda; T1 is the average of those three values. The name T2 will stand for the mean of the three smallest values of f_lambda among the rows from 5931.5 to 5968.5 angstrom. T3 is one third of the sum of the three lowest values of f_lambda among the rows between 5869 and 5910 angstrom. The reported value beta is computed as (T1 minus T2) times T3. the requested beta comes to -8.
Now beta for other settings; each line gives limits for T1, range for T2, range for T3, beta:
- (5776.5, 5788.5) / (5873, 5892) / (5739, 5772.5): 88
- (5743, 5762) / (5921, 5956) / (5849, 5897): -14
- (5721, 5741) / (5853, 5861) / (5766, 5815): 16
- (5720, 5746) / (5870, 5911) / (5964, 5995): 111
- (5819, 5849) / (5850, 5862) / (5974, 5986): 9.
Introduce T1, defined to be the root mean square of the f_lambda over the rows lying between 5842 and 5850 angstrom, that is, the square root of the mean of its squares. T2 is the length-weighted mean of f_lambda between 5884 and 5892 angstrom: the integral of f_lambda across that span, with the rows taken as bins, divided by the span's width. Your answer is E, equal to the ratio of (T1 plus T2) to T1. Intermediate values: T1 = 19.6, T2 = 16.6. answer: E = 1.85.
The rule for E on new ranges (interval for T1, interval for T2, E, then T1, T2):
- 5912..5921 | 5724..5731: 2.05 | 19.1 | 20.1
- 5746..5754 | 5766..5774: 2.06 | 18.6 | 19.8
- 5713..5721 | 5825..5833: 2.01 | 19.6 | 19.9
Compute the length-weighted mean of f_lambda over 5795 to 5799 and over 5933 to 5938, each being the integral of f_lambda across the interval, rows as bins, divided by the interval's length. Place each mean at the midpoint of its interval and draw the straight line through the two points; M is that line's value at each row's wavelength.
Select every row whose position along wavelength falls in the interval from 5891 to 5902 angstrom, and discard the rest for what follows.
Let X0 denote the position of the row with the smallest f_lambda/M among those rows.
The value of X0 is 5895.43 angstrom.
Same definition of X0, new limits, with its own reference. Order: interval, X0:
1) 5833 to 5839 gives 5837.35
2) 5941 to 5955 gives 5948.61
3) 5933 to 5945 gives 5933.56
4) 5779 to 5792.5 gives 5785.16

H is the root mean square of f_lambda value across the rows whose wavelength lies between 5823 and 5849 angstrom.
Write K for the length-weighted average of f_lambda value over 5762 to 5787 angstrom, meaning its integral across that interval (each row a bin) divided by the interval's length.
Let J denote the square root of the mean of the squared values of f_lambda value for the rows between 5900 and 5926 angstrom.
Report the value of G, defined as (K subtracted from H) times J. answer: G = 5.7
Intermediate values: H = 19.8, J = 19.5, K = 19.5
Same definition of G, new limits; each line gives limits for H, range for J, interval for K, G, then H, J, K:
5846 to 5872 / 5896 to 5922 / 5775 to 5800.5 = -3.8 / 19.3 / 19.3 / 19.5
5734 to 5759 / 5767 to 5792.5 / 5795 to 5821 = -2.4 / 19.5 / 19.5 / 19.7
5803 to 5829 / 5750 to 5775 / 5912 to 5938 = 8.1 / 19.6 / 19.3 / 19.2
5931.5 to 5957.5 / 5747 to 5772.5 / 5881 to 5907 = 26.0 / 19.3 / 19.2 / 18.0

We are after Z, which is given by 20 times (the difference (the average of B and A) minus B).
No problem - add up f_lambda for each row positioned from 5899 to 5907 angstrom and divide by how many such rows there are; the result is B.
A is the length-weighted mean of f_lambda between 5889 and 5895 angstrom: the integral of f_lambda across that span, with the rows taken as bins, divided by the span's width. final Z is -41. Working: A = 15.6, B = 19.72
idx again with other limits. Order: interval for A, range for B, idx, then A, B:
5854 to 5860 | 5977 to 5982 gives 19.6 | 18.8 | 19.6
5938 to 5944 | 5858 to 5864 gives 19.3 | 19.3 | 19.3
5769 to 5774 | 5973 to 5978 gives 19.8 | 19.8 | 19.5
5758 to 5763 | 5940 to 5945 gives 19.7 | 18.8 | 19.7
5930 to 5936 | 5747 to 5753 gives 20.4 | 18.9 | 20.4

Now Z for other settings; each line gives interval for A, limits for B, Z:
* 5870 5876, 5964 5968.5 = 7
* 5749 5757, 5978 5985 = -3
